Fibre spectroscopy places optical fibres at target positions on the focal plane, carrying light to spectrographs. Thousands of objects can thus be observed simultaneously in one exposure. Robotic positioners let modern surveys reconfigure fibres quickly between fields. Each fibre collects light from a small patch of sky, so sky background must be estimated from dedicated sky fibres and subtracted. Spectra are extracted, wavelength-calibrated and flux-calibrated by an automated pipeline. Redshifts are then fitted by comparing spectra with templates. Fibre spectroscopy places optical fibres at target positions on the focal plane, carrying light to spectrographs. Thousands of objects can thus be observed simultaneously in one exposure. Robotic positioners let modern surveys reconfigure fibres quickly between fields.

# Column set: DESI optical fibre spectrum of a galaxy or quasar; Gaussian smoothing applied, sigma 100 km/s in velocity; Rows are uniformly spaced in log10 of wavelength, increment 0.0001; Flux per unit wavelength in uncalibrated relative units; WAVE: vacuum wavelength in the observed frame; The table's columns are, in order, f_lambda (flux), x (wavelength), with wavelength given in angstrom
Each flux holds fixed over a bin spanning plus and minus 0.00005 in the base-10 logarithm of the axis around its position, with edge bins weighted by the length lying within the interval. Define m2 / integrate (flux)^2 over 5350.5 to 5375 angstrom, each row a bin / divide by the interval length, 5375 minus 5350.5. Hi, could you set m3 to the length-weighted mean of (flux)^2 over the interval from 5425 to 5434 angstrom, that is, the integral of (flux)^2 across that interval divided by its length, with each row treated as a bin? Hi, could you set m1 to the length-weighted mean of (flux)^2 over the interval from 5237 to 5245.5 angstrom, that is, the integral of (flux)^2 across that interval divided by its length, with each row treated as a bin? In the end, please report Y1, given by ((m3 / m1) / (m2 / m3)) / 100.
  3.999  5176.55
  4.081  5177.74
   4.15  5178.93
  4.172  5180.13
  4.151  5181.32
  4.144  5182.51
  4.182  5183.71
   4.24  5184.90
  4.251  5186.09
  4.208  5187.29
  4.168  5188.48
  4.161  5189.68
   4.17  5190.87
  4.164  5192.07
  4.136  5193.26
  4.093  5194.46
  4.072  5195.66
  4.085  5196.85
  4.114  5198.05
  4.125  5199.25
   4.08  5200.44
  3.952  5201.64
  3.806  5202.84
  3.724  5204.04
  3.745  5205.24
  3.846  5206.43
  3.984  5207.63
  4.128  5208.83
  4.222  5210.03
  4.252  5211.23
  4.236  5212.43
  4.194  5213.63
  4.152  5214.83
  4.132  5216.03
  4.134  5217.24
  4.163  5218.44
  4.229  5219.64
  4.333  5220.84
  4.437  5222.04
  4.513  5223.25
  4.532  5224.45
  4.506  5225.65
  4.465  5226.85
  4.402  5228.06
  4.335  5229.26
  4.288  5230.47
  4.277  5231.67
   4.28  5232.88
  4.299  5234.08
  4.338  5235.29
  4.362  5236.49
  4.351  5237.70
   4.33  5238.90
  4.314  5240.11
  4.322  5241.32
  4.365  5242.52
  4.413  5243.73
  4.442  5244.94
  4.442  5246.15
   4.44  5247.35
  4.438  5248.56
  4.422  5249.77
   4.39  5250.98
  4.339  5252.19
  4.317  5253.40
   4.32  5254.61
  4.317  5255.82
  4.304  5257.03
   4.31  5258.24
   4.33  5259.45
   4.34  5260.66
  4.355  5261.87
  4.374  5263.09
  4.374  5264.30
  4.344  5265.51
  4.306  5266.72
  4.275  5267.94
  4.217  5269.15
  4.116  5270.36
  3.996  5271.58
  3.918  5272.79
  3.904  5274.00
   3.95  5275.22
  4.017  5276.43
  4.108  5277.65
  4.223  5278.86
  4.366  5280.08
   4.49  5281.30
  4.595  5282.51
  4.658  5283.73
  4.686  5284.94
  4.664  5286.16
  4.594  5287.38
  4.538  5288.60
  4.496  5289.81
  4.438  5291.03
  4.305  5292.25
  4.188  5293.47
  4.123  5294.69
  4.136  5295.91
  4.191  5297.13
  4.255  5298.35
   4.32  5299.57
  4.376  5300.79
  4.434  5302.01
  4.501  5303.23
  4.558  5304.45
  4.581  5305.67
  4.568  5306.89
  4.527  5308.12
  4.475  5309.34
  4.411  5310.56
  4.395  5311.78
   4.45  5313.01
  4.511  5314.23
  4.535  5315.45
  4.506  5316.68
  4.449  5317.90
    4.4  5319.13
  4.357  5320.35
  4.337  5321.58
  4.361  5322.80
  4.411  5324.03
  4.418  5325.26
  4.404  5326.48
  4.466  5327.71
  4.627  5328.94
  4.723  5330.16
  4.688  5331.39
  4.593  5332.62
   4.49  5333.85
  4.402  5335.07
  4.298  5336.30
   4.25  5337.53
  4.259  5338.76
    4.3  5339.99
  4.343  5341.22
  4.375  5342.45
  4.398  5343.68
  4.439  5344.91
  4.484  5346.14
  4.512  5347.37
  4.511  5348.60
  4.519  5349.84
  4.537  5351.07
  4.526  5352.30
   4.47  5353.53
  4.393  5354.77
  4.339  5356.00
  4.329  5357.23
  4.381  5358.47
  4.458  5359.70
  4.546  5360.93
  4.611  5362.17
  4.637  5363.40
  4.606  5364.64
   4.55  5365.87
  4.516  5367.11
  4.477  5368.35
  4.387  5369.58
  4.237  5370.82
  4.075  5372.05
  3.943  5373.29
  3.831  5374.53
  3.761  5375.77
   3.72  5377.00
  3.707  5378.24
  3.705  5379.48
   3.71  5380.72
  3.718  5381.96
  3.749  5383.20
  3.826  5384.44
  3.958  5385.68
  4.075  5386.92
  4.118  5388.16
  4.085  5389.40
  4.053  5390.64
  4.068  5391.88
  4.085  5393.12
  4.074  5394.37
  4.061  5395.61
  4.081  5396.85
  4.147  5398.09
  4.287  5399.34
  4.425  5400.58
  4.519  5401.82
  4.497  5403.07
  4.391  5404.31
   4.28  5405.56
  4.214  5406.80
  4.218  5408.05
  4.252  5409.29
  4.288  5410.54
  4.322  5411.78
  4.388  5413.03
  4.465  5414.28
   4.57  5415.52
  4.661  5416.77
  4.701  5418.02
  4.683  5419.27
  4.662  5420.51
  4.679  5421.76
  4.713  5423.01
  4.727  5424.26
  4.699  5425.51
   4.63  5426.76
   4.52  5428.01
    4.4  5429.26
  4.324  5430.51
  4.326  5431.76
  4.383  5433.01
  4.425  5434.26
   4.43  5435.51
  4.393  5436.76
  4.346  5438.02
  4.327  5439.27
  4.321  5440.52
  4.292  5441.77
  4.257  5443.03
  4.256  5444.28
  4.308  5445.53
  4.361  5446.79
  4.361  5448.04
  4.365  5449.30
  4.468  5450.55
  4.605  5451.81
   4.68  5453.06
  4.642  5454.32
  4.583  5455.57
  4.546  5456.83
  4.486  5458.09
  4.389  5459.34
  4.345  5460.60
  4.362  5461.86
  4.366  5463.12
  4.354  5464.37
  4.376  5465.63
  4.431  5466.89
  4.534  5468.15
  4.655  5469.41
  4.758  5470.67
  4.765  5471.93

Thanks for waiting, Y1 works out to 0.0108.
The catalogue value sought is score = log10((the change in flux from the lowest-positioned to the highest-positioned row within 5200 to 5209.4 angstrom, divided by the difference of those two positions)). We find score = -2.24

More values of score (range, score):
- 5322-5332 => -1.42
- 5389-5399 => -2.15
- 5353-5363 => -1.79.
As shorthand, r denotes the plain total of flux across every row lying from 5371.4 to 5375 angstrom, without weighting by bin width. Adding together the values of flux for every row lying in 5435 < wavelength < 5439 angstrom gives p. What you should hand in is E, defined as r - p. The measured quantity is -1.3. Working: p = 13.2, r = 11.8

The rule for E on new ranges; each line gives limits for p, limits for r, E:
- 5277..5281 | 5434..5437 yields 0.6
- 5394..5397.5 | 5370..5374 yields 0.0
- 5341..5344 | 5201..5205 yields -1.6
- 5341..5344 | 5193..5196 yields -0.8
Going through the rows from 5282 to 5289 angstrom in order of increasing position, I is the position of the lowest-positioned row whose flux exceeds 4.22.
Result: 5282.51 angstrom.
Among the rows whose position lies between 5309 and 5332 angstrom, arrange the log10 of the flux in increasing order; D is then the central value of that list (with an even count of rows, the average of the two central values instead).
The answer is 0.648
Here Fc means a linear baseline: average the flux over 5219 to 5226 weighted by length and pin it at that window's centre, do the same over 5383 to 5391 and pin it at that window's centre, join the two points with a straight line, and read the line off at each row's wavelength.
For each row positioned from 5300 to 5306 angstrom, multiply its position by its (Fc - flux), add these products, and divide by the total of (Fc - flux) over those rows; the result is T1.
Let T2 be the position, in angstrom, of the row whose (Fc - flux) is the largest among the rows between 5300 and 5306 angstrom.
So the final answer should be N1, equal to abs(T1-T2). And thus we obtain 2.9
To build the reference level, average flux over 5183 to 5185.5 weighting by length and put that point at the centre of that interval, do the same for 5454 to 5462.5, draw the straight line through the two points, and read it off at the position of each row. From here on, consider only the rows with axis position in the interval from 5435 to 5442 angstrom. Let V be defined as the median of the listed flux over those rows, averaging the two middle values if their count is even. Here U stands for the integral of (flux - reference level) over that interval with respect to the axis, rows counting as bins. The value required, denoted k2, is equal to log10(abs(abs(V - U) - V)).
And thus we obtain -0.16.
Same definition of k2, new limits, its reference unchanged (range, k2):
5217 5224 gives -0.31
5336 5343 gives -0.42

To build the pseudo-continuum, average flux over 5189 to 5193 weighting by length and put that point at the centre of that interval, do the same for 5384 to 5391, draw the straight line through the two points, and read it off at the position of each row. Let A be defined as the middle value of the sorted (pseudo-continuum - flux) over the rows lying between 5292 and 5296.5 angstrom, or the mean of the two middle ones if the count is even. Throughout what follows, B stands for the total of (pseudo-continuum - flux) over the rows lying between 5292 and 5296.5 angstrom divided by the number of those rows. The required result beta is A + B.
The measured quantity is -0.17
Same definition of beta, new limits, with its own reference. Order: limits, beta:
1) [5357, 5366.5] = -0.98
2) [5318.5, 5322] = -0.58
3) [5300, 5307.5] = -0.87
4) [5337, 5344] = -0.53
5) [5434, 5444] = -0.71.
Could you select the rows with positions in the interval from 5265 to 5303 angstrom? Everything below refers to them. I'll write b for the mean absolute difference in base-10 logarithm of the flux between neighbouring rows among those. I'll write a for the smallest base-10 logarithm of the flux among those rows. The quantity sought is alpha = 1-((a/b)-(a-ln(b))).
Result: -77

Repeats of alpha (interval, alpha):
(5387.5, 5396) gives -275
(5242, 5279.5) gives -151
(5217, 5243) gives -148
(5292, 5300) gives -88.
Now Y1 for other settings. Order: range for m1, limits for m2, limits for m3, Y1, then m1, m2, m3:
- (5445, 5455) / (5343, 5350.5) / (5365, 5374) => 0.0087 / 20.1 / 20.0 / 18.7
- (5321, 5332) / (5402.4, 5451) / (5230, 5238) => 0.0087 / 20.2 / 19.7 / 18.6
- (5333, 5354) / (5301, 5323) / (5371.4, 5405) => 0.0068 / 19.6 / 19.9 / 16.3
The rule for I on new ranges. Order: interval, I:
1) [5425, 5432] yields 5425.51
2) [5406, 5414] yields 5409.29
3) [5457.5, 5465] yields 5458.09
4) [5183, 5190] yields 5184.90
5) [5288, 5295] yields 5288.60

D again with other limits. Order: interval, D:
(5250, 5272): 0.635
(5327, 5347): 0.645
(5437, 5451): 0.636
